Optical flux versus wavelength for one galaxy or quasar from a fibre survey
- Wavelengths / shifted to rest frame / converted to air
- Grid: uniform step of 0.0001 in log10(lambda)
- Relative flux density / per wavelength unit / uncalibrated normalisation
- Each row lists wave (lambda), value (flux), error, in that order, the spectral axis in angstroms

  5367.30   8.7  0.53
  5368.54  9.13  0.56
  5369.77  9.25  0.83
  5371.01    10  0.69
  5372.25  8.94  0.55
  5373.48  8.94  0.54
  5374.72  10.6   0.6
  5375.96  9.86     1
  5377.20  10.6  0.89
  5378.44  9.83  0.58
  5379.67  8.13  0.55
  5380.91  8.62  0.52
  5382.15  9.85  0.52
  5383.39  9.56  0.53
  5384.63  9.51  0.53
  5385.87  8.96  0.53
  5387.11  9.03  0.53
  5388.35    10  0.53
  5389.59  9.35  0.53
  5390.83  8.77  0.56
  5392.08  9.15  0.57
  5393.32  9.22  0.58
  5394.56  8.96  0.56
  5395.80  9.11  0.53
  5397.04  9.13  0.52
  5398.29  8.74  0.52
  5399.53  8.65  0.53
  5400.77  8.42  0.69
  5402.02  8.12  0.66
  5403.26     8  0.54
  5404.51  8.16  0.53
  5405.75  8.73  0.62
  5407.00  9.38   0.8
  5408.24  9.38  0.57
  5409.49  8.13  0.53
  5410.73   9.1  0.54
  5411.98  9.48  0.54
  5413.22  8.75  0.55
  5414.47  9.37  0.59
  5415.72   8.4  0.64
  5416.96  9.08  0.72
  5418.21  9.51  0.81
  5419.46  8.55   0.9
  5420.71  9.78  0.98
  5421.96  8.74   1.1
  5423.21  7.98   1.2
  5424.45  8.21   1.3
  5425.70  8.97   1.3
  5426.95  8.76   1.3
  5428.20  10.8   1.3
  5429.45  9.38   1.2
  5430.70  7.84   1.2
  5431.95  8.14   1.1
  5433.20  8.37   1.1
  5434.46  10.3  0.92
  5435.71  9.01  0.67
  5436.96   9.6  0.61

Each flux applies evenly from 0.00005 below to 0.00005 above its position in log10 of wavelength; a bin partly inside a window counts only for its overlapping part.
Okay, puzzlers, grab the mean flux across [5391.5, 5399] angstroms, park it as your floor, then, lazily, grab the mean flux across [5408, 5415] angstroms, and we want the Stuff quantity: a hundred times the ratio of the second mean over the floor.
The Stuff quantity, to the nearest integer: 100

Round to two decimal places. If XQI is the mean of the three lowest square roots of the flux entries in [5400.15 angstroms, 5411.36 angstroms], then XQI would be 2.84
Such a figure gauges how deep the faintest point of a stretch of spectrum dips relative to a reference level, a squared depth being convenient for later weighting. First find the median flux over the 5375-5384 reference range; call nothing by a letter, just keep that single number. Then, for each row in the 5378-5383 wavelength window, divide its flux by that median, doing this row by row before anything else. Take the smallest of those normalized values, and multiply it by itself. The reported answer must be 0.684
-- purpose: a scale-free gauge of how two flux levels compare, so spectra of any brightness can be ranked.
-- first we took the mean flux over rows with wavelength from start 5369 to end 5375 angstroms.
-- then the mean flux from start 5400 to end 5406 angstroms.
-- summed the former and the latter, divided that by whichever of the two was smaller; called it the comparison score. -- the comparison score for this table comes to 2.15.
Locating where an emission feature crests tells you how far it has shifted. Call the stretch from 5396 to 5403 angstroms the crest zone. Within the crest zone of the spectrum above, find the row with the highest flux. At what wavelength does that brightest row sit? 5397.04 angstroms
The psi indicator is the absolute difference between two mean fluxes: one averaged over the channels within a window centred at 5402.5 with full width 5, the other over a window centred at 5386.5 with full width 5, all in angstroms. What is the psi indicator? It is 1.20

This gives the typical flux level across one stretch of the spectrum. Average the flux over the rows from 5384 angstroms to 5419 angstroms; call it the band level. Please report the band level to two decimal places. 8.95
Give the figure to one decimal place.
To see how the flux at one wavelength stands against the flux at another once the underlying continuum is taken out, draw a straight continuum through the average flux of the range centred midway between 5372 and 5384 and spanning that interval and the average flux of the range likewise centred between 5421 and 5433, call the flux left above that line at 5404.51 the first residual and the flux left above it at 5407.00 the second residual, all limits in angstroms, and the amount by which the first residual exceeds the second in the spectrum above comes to -1.3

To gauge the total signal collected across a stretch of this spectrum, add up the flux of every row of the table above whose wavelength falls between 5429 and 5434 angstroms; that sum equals 34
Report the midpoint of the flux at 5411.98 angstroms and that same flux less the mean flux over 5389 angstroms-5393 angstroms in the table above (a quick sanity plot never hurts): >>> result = 4.9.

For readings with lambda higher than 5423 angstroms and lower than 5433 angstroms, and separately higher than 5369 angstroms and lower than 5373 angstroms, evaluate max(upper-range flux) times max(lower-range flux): 108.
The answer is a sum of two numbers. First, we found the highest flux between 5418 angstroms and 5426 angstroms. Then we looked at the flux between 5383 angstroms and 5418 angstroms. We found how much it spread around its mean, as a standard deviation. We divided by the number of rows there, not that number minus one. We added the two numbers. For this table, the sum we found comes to 10.3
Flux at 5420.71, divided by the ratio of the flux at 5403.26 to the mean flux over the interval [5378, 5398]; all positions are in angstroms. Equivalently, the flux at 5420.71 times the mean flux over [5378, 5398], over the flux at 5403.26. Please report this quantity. 11.2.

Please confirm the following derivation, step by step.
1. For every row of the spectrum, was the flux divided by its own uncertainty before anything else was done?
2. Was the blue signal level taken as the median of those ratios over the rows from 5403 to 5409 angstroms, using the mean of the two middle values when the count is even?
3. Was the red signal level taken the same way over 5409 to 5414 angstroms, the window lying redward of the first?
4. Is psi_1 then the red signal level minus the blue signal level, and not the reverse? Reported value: 1.6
